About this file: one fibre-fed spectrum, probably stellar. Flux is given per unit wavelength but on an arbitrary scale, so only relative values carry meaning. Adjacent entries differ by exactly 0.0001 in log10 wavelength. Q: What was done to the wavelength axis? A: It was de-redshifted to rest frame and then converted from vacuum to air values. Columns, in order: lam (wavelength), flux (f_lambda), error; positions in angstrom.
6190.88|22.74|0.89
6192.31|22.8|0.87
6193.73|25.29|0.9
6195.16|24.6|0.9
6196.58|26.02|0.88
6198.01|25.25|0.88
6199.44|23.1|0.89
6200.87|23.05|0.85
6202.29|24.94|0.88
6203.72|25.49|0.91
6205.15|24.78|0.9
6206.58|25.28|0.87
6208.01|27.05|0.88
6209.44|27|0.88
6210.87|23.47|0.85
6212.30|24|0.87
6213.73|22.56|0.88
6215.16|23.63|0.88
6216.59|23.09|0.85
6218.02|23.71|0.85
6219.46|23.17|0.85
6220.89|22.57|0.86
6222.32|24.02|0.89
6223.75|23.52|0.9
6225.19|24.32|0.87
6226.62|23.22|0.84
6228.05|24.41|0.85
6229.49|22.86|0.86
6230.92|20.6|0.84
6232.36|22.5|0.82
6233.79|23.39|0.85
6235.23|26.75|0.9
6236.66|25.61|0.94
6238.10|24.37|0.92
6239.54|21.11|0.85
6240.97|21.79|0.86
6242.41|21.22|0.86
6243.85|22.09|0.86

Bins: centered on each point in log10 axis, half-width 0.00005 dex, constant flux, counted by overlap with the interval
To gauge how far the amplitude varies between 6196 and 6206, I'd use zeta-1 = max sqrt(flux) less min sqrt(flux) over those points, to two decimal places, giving 0.30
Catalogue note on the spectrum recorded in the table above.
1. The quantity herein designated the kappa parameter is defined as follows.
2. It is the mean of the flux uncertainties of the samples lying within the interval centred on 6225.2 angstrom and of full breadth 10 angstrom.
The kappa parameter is 0.867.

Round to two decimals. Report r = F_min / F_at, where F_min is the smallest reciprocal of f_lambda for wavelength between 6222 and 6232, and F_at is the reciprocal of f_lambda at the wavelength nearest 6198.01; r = 1.03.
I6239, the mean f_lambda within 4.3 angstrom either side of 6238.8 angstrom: 23.5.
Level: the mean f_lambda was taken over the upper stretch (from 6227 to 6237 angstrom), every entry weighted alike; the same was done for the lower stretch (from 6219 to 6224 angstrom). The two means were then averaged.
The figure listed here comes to 23.5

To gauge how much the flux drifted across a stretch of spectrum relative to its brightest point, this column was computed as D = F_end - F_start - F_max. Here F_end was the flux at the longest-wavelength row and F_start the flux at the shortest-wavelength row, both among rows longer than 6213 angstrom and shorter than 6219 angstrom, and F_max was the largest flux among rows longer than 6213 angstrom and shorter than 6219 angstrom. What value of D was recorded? -22.6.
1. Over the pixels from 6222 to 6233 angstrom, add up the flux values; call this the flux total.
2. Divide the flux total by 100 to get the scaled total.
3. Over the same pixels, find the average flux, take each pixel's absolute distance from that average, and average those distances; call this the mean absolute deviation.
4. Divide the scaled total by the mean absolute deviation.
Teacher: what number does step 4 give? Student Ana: 2.1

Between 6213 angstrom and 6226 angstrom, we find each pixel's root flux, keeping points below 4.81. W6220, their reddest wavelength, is 6220.89 angstrom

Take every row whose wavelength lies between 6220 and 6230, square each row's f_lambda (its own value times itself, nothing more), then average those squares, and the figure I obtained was 556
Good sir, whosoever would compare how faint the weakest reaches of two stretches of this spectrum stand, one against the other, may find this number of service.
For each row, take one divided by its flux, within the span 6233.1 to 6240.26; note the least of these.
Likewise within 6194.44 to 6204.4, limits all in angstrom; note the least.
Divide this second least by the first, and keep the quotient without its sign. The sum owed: 1.03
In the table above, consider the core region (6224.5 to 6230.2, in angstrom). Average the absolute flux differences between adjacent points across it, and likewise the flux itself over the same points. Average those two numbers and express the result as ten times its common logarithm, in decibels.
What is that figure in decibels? 11.0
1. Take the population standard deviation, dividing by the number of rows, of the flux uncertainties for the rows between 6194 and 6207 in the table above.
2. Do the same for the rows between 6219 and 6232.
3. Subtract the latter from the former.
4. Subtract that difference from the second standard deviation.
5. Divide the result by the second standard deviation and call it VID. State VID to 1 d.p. 1.1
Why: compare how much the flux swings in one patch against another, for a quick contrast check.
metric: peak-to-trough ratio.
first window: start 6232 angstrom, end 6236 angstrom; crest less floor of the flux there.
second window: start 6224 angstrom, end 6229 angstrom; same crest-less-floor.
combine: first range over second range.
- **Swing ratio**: 3.6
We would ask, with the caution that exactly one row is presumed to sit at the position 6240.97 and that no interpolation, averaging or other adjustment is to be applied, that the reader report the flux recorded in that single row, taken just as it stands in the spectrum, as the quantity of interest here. 21.79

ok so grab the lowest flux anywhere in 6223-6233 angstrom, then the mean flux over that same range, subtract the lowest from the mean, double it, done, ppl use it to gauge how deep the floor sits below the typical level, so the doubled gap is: 4.9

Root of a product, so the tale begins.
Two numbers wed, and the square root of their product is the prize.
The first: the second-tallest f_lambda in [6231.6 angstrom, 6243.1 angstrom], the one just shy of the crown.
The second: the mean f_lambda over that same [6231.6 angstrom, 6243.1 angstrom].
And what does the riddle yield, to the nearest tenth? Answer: 24.4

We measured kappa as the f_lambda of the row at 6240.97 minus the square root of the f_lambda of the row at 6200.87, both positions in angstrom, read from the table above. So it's 17.0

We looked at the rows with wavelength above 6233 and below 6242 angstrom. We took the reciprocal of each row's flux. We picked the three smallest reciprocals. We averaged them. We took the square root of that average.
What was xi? 0.198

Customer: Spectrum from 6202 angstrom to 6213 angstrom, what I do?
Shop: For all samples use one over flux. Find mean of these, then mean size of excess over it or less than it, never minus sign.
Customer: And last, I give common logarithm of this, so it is -2.826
